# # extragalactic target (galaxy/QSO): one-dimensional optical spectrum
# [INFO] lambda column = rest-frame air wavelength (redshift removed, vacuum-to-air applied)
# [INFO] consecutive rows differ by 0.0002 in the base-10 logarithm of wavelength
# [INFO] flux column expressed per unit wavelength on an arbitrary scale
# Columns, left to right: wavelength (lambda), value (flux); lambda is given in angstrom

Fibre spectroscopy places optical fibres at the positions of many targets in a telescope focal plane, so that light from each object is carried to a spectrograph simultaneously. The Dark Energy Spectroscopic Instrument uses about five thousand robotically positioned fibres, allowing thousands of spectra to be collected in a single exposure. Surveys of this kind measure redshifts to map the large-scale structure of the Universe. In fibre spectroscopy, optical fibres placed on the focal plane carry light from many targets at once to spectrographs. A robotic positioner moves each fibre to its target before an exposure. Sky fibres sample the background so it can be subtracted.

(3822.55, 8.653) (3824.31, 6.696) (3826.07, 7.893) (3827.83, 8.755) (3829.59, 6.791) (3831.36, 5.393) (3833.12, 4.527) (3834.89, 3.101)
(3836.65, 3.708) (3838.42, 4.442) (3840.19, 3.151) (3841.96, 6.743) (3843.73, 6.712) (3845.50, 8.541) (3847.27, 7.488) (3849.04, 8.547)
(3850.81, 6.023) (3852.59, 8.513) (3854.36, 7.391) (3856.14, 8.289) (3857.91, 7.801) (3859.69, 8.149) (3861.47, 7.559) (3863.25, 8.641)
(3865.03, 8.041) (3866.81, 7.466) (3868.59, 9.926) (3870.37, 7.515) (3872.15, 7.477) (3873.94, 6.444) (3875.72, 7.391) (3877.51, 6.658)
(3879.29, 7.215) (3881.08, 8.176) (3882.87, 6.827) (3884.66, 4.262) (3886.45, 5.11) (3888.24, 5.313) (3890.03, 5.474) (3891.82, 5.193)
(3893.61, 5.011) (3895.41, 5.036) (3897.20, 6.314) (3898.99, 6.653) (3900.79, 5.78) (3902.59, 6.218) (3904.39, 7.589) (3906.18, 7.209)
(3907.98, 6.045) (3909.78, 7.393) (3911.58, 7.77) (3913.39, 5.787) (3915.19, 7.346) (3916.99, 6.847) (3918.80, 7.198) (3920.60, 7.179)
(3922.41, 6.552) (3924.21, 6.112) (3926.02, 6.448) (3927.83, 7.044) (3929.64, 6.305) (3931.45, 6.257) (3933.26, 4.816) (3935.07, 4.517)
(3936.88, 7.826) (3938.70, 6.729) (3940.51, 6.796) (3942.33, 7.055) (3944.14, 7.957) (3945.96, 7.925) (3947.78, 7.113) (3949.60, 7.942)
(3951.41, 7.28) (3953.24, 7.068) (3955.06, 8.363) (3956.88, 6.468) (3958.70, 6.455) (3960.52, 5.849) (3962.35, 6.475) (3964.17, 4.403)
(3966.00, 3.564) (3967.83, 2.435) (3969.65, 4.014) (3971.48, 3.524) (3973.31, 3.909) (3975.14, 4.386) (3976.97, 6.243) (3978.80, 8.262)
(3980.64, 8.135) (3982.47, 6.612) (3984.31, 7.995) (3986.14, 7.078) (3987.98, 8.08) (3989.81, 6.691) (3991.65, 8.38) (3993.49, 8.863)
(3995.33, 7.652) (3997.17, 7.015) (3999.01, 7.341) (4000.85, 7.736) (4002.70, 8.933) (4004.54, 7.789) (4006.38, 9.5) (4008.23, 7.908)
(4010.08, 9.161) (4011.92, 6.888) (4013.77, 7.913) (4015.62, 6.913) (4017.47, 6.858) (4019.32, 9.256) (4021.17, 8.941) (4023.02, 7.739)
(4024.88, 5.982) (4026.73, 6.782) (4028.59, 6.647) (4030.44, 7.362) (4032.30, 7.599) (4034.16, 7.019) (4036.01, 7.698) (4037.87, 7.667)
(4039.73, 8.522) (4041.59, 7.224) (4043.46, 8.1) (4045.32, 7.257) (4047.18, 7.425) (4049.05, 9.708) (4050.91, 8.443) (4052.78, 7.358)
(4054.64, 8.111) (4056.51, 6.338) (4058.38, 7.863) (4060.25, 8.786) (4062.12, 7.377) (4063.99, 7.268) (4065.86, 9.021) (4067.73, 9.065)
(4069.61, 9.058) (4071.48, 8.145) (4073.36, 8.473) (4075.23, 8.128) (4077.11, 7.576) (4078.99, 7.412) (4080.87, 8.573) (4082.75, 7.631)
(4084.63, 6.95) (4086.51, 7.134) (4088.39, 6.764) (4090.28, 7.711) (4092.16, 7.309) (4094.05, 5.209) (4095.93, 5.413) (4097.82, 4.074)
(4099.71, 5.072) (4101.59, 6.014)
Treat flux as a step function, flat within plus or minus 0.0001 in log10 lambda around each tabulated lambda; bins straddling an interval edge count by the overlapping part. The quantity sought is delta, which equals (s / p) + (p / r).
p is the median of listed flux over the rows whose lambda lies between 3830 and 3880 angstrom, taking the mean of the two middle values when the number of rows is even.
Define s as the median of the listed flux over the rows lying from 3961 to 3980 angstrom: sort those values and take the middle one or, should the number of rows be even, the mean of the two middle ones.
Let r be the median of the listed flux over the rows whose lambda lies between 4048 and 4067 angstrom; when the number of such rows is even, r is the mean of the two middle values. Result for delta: 1.50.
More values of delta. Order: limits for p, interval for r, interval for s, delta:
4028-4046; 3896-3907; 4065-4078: 2.29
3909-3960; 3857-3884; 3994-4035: 2.02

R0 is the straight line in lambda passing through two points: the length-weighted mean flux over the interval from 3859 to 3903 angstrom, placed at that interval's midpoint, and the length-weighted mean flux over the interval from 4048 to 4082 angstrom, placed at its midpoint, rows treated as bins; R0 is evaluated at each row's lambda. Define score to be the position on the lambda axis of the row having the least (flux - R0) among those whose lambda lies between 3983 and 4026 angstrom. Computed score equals 4024.88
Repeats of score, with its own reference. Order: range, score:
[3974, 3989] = 3975.14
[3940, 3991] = 3967.83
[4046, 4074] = 4056.51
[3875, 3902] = 3884.66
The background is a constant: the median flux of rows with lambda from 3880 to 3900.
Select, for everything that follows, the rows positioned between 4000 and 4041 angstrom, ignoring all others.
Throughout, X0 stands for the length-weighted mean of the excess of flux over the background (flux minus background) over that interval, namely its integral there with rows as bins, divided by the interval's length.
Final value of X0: 2.4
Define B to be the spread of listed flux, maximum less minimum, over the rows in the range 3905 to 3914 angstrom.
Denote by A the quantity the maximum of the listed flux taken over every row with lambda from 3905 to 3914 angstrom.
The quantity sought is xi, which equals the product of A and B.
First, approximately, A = 7.77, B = 2.0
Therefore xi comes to 15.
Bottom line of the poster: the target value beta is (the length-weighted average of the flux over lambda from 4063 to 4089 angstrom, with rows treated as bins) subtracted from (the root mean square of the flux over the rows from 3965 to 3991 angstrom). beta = -1.8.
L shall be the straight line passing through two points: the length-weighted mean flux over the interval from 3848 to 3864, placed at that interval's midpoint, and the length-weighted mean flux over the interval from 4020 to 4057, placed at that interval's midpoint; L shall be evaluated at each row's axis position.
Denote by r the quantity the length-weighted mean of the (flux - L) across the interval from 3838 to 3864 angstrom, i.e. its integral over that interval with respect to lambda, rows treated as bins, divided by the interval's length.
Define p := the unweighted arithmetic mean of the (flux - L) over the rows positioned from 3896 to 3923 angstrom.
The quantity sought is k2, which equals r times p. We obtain 0.6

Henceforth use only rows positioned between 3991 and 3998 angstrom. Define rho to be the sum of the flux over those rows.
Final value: 31.9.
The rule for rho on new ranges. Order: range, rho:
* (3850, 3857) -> 30.2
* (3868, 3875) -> 31.4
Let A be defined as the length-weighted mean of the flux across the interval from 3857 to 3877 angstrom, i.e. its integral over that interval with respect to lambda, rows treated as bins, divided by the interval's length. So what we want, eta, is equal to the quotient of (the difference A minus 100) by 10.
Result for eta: -9.22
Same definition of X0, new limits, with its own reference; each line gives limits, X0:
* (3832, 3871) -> 1.6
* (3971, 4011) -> 2.1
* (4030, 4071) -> 2.6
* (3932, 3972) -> 0.8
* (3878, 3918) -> 1.0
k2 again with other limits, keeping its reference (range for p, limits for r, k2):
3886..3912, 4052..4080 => -0.7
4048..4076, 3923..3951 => -0.6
